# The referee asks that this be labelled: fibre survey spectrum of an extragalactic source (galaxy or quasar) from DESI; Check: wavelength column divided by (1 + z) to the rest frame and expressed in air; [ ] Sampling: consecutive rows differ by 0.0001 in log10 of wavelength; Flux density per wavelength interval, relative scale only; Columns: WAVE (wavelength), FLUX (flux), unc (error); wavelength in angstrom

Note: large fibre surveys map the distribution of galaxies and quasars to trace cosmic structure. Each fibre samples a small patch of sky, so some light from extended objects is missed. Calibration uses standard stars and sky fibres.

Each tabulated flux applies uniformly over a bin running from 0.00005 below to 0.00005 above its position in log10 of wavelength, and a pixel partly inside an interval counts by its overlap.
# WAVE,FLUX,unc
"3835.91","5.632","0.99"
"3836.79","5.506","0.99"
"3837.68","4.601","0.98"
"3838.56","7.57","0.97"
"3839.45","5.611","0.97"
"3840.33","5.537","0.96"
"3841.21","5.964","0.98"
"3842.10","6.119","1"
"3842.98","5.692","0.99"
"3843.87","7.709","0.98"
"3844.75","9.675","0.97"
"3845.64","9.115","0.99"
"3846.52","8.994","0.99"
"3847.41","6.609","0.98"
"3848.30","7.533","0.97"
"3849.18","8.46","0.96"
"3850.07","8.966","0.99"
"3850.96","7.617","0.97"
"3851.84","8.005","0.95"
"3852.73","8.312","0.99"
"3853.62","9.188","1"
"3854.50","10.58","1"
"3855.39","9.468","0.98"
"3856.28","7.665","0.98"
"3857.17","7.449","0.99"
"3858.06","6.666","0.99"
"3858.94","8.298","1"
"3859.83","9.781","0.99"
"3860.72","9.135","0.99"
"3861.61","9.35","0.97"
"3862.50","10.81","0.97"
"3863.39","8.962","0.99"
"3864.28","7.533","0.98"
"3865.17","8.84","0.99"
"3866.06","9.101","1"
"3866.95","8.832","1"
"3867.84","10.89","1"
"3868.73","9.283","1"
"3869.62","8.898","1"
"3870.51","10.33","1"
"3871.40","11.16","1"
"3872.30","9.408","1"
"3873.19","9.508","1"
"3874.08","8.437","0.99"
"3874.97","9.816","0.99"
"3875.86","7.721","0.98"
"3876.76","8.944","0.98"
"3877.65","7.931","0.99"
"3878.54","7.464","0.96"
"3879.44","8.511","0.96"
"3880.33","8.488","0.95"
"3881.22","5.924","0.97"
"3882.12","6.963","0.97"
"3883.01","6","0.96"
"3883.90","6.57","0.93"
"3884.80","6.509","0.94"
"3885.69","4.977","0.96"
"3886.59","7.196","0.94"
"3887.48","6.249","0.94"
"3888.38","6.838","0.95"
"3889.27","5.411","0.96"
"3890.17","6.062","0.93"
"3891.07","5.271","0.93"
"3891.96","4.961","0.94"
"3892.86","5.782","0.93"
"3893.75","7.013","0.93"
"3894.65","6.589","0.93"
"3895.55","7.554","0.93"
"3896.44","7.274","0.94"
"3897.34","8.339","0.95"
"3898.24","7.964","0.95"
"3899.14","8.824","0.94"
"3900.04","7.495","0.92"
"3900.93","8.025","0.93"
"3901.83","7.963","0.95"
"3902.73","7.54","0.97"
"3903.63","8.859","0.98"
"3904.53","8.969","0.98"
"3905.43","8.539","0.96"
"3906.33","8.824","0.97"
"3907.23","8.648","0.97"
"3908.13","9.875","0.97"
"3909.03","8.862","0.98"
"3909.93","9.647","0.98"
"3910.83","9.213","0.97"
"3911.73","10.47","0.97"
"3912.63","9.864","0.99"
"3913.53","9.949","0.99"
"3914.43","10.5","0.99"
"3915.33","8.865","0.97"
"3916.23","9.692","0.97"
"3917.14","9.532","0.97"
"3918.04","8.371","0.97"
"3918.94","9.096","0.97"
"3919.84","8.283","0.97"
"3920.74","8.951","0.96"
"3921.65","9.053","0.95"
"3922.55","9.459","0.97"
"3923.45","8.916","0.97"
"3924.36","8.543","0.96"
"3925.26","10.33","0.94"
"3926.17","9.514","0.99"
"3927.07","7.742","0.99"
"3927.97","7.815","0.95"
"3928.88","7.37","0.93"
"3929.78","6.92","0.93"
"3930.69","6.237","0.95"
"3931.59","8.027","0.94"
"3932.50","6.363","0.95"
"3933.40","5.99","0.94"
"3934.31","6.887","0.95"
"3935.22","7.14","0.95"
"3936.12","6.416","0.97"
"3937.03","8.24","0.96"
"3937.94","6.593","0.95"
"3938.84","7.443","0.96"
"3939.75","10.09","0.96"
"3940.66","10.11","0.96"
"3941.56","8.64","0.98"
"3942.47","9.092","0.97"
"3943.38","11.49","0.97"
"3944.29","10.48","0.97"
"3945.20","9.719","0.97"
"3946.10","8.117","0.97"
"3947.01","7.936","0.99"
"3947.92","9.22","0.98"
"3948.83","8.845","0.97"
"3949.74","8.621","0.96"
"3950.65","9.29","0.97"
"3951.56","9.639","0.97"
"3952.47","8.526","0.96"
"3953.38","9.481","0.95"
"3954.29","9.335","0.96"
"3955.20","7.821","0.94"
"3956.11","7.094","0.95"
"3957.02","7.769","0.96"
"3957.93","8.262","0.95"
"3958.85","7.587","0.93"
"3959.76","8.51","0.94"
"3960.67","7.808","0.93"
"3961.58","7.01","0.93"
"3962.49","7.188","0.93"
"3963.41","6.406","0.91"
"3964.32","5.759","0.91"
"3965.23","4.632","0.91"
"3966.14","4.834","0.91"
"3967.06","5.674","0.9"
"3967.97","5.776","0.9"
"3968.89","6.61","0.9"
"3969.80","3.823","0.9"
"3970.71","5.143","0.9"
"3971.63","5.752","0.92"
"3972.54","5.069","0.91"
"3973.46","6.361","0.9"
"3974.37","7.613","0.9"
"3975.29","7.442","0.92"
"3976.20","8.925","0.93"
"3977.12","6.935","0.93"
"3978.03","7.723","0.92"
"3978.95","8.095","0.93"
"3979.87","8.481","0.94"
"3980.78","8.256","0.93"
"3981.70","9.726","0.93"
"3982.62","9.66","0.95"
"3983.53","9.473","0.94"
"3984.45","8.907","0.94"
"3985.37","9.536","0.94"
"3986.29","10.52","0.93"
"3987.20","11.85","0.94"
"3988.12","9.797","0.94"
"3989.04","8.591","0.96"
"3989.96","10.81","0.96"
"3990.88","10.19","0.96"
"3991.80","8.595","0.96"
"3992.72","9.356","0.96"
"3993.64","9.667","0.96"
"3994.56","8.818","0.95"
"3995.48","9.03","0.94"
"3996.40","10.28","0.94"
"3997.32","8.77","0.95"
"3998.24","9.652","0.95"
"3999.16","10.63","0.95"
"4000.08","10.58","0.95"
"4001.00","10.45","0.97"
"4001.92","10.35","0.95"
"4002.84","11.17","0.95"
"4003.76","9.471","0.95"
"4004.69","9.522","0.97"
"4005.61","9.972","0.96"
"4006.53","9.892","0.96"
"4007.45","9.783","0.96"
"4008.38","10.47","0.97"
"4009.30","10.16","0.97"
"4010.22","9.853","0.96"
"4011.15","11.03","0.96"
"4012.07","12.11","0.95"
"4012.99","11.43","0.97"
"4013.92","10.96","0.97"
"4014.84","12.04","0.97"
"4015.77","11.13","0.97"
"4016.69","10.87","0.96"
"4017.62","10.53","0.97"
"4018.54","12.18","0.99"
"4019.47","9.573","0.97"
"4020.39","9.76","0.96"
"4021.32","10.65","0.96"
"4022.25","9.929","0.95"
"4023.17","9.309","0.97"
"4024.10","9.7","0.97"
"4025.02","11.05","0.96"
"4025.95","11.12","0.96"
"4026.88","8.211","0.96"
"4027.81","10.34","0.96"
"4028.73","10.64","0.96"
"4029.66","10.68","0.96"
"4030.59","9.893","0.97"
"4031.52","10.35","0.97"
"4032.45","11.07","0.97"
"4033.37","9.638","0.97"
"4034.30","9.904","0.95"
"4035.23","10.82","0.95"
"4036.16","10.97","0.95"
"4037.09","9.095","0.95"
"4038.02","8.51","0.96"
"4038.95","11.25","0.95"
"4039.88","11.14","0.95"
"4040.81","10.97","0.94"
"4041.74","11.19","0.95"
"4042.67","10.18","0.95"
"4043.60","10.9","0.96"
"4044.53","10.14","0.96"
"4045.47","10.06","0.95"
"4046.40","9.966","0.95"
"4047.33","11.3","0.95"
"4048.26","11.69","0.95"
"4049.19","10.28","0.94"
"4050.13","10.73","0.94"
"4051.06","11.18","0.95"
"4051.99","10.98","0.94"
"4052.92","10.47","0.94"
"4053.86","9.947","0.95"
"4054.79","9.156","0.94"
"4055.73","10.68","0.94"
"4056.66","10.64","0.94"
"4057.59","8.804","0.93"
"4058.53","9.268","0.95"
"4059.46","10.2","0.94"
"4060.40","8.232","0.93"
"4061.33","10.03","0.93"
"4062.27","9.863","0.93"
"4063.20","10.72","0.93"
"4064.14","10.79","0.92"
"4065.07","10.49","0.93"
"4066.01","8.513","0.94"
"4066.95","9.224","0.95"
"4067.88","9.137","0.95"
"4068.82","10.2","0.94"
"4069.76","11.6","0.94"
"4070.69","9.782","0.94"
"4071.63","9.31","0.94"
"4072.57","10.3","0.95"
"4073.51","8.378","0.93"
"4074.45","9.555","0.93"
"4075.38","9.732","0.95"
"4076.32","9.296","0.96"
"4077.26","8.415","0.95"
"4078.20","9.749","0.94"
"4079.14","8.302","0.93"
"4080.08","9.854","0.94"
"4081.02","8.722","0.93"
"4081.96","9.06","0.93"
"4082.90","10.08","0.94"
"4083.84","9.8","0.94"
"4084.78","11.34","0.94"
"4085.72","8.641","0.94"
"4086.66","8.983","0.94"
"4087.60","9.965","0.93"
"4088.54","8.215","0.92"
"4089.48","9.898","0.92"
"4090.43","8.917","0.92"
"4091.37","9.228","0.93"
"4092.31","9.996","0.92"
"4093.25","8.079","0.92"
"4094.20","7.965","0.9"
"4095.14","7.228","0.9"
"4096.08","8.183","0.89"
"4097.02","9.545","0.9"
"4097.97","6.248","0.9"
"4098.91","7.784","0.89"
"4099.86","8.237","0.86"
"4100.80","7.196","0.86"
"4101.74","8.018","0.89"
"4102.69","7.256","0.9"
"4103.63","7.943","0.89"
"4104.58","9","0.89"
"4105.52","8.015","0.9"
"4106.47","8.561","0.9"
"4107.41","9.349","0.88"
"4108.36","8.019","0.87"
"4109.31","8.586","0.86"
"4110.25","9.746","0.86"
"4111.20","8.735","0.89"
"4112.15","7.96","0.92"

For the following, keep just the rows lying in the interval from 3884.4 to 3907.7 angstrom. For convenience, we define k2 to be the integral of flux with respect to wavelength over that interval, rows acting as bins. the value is 168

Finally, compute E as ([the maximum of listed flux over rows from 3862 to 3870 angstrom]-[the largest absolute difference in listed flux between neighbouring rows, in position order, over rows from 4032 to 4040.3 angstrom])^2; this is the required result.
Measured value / 66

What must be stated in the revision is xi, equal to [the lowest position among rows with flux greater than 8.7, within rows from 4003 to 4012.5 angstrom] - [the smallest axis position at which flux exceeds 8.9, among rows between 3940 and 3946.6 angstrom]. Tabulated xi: 63.1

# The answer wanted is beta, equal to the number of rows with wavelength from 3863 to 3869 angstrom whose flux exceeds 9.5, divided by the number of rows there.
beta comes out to 0.14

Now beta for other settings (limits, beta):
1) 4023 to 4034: 0.83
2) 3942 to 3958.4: 0.22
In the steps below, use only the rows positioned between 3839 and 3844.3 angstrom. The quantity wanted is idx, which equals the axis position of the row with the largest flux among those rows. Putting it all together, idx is 3843.87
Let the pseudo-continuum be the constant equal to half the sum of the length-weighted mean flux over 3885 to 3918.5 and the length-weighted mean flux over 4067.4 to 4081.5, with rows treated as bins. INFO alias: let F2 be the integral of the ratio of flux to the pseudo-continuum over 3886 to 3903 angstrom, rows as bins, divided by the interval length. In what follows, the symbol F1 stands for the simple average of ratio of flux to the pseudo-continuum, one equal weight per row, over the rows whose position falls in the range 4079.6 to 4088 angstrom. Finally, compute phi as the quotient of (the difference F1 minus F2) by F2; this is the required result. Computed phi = 0.38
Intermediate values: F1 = 1.10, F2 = 0.79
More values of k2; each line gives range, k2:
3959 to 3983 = 165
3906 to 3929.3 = 213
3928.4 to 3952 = 195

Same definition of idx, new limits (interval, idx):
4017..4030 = 4018.54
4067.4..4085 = 4069.76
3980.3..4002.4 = 3987.20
